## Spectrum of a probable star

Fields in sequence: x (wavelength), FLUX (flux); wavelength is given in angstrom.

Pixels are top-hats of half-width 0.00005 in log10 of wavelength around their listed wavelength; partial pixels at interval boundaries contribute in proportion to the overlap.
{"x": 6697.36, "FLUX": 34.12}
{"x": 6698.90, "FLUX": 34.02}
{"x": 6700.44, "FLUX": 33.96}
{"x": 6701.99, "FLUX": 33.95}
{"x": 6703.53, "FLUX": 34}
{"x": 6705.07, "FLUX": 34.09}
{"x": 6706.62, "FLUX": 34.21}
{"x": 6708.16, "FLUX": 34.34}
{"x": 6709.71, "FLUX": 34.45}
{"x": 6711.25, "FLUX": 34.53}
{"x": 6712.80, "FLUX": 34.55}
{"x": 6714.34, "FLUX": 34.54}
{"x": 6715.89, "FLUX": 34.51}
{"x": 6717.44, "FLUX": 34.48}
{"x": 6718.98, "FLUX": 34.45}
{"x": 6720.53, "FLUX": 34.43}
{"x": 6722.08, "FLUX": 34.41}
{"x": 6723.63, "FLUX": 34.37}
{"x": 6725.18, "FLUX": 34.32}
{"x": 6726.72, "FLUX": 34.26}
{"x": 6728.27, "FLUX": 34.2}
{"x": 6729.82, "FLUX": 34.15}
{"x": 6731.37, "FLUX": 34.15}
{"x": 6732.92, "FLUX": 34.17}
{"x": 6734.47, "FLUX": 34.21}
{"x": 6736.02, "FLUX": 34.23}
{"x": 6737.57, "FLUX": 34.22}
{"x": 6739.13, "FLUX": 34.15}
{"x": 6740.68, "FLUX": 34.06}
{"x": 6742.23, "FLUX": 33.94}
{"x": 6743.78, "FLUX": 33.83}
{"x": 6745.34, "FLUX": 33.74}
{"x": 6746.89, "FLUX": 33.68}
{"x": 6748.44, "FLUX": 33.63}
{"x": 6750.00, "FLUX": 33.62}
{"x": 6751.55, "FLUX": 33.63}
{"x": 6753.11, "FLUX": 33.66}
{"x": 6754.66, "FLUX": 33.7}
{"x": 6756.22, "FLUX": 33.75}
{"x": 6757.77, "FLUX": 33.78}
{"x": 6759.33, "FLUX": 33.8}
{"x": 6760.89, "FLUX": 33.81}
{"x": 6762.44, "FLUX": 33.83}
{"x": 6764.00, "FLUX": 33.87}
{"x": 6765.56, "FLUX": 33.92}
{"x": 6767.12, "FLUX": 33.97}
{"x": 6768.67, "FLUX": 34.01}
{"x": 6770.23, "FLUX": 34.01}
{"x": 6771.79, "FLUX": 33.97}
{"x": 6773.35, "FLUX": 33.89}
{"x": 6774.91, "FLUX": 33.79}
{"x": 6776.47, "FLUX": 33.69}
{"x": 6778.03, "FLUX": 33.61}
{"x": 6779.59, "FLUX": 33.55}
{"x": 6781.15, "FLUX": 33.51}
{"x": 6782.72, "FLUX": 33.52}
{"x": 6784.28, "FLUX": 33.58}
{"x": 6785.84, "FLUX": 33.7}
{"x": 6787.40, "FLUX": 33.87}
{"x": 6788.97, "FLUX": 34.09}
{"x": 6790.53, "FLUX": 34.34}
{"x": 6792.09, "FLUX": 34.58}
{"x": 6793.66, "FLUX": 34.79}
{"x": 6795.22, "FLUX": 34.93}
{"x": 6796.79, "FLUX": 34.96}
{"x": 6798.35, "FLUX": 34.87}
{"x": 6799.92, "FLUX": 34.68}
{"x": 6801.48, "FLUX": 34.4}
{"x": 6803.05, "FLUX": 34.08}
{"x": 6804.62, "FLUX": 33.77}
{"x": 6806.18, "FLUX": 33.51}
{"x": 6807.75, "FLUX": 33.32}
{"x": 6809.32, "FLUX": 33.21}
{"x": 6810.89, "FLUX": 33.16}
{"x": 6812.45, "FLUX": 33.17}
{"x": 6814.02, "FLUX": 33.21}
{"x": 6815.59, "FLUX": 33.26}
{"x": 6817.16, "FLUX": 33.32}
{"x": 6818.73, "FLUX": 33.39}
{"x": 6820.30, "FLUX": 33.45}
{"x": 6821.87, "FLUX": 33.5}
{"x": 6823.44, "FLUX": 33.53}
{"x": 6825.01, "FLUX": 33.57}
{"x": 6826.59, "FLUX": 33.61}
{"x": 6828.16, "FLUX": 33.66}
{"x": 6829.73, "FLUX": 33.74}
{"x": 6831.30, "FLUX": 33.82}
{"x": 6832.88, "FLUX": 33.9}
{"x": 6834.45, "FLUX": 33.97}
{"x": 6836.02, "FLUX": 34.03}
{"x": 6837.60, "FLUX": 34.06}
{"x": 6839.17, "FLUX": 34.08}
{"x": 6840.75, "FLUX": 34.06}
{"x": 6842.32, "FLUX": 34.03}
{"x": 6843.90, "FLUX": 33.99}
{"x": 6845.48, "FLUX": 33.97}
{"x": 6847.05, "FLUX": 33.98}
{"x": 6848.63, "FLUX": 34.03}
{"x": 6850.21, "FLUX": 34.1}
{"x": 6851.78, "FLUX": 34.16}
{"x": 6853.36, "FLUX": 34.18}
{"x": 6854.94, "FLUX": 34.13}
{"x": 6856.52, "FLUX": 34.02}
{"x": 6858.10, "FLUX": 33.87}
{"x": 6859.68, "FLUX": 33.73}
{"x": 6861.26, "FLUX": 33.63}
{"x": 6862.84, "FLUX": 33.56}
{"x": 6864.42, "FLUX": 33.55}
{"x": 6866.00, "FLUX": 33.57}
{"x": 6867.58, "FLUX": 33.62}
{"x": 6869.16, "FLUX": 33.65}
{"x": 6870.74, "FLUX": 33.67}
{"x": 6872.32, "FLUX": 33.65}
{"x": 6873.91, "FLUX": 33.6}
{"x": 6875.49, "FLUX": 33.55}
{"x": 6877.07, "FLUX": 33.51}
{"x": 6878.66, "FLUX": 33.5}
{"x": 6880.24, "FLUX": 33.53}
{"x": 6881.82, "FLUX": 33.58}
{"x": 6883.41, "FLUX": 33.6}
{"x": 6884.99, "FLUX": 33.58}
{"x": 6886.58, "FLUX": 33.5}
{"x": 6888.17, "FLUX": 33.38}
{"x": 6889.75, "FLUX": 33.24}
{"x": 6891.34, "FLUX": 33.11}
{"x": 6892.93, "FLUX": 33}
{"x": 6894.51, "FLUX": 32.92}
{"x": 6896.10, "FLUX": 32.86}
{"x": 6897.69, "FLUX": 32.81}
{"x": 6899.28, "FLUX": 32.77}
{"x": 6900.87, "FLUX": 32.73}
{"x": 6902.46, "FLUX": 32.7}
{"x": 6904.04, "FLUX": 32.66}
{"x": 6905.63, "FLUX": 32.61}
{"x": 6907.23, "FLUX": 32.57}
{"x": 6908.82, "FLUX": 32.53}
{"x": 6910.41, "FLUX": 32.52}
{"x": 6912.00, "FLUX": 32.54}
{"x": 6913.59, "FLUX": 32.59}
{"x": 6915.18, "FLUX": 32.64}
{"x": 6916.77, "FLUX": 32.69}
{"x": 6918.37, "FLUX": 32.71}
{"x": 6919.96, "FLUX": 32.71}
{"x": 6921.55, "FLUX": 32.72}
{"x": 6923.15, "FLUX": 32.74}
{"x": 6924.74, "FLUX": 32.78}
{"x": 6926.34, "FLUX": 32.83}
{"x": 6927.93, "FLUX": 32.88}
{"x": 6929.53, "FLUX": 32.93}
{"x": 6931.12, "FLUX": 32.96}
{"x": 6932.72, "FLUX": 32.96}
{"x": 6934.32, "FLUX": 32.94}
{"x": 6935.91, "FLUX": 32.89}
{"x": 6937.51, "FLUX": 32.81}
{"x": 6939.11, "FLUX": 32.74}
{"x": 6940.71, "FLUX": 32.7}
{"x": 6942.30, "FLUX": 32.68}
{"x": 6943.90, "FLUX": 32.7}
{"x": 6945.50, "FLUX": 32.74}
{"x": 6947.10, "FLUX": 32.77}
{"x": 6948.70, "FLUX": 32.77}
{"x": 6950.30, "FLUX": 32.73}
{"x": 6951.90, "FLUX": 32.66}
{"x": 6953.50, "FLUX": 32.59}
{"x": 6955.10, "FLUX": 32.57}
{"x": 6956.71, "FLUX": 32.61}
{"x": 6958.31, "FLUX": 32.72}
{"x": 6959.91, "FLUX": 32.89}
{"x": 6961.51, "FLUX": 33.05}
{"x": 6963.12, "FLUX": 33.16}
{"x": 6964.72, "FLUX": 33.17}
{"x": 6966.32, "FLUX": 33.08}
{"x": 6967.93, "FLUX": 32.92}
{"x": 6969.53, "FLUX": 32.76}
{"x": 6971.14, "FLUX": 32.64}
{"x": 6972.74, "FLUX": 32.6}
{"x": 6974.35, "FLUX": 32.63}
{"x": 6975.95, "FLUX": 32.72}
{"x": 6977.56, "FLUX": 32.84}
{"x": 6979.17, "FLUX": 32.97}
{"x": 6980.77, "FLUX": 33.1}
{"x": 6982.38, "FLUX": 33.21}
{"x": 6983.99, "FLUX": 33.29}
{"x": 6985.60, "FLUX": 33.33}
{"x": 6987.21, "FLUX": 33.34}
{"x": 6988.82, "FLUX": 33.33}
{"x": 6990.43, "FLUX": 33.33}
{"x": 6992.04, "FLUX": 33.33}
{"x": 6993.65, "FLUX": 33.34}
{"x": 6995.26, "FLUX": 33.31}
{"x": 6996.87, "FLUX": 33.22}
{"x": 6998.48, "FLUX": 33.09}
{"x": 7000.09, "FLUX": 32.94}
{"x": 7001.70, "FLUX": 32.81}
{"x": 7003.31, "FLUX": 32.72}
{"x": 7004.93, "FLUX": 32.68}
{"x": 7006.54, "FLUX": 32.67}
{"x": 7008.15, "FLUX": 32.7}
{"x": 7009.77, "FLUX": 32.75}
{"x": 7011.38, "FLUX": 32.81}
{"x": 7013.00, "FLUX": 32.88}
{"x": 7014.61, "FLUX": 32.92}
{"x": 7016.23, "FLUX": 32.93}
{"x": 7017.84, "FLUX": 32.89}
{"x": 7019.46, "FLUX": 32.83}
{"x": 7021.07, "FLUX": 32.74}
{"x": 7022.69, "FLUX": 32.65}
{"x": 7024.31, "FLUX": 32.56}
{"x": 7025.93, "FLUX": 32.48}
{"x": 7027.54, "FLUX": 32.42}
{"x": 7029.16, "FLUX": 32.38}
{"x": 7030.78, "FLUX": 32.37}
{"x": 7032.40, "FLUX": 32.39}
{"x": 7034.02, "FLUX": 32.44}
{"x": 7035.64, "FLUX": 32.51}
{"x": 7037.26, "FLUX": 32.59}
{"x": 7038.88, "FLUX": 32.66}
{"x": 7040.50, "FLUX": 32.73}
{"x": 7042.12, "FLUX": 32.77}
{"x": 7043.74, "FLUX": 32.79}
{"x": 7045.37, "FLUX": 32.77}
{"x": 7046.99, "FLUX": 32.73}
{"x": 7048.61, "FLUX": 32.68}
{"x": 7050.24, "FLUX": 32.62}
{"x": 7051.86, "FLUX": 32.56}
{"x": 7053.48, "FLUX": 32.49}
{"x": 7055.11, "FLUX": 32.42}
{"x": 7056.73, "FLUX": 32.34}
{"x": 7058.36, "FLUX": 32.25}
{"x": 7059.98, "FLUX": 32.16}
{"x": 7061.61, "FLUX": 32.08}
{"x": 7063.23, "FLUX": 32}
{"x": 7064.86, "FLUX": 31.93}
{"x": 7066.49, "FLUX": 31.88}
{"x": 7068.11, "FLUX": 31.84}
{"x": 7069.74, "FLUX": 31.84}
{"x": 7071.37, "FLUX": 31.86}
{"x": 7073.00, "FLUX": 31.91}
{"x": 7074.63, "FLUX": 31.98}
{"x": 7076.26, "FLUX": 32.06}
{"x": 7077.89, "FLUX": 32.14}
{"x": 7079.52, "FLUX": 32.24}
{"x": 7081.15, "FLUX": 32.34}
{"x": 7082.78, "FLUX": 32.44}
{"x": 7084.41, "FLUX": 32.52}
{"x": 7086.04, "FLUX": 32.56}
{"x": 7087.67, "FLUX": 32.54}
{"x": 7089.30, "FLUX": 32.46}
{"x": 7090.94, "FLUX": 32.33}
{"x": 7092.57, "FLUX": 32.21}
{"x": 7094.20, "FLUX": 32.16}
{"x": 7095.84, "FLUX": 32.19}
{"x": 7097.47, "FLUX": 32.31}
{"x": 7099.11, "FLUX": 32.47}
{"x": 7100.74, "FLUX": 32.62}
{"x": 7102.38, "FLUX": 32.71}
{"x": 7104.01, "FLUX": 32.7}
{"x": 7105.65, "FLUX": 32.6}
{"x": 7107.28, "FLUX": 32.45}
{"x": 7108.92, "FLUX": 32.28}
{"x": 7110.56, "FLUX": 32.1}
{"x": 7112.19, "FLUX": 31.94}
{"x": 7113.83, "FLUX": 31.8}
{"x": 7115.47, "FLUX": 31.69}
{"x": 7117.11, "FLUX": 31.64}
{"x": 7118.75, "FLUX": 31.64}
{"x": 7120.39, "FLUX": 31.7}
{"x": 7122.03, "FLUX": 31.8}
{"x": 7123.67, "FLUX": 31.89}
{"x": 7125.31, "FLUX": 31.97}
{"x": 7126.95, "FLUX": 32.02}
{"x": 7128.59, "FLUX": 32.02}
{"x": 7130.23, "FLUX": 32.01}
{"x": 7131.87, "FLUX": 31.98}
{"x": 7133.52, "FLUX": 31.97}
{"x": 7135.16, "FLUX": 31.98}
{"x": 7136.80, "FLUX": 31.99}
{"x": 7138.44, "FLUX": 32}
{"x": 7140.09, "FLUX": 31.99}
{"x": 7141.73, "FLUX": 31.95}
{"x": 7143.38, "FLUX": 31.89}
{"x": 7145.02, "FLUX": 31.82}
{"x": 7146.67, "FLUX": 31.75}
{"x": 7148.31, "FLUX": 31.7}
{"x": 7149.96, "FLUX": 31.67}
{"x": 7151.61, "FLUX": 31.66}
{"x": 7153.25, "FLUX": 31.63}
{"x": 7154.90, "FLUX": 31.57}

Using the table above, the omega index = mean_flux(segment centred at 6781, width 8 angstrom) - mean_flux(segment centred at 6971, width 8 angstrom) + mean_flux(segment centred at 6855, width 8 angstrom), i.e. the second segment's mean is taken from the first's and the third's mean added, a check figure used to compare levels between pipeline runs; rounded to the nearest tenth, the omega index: 34.9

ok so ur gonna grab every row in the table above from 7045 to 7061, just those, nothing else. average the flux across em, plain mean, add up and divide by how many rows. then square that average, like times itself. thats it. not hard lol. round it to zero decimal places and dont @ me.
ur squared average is 1056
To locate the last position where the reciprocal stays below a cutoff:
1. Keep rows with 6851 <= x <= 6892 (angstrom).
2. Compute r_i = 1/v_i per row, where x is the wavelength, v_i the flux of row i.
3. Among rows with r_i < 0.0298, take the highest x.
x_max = 6884.99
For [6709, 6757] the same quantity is 6756.22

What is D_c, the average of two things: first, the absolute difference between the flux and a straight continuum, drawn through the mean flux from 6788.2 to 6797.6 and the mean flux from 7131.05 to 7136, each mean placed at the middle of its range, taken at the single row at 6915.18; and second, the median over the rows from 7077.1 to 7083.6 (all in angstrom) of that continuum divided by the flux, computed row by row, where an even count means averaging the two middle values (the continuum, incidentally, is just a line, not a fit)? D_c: 1.02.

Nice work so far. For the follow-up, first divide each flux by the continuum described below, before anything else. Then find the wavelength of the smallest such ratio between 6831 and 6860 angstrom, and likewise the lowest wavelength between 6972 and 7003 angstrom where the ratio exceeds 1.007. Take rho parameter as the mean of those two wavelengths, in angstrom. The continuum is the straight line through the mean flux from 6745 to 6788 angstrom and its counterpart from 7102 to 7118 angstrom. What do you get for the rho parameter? 6906.0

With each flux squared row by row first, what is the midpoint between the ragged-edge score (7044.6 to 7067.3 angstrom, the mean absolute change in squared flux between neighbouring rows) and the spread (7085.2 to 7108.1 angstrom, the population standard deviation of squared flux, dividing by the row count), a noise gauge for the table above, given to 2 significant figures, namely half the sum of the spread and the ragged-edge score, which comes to 8.0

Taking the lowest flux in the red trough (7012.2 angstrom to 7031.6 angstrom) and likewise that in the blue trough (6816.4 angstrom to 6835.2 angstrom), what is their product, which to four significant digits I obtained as 1079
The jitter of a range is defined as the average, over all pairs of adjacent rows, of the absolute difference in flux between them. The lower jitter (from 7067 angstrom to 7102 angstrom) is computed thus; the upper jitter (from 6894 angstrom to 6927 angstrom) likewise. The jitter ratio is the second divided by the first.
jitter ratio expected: 0.45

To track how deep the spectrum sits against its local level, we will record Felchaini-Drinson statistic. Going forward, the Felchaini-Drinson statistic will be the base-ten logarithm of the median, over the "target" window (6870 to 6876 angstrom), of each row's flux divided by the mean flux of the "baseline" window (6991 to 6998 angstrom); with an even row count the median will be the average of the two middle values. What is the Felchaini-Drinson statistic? 0.0042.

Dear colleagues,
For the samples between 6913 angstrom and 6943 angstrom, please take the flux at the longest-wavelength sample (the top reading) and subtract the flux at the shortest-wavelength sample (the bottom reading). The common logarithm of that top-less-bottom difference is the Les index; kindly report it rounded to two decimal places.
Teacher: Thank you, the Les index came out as -1.05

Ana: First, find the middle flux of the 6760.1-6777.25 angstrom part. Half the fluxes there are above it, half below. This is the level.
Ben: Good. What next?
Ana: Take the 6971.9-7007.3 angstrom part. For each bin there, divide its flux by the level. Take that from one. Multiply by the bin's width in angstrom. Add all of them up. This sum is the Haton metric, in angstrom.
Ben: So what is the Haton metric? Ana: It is 0.89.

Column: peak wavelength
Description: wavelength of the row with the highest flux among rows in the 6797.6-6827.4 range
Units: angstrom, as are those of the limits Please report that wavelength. 6798.35 angstrom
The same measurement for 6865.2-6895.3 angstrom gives 6870.74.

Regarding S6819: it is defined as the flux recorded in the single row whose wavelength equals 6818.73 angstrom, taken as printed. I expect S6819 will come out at 33.39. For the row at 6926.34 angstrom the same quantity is 32.83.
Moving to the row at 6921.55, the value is 32.72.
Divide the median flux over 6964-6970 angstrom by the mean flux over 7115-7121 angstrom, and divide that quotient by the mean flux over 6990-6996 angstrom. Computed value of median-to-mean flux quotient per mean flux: 0.0313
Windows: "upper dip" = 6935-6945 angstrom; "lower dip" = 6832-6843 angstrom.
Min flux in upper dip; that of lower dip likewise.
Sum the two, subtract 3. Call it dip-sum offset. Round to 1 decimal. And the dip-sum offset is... 63.6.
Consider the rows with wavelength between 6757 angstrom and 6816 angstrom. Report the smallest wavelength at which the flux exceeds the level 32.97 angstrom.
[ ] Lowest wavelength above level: 6757.77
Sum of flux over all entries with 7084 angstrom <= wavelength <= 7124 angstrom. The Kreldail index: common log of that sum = 2.91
